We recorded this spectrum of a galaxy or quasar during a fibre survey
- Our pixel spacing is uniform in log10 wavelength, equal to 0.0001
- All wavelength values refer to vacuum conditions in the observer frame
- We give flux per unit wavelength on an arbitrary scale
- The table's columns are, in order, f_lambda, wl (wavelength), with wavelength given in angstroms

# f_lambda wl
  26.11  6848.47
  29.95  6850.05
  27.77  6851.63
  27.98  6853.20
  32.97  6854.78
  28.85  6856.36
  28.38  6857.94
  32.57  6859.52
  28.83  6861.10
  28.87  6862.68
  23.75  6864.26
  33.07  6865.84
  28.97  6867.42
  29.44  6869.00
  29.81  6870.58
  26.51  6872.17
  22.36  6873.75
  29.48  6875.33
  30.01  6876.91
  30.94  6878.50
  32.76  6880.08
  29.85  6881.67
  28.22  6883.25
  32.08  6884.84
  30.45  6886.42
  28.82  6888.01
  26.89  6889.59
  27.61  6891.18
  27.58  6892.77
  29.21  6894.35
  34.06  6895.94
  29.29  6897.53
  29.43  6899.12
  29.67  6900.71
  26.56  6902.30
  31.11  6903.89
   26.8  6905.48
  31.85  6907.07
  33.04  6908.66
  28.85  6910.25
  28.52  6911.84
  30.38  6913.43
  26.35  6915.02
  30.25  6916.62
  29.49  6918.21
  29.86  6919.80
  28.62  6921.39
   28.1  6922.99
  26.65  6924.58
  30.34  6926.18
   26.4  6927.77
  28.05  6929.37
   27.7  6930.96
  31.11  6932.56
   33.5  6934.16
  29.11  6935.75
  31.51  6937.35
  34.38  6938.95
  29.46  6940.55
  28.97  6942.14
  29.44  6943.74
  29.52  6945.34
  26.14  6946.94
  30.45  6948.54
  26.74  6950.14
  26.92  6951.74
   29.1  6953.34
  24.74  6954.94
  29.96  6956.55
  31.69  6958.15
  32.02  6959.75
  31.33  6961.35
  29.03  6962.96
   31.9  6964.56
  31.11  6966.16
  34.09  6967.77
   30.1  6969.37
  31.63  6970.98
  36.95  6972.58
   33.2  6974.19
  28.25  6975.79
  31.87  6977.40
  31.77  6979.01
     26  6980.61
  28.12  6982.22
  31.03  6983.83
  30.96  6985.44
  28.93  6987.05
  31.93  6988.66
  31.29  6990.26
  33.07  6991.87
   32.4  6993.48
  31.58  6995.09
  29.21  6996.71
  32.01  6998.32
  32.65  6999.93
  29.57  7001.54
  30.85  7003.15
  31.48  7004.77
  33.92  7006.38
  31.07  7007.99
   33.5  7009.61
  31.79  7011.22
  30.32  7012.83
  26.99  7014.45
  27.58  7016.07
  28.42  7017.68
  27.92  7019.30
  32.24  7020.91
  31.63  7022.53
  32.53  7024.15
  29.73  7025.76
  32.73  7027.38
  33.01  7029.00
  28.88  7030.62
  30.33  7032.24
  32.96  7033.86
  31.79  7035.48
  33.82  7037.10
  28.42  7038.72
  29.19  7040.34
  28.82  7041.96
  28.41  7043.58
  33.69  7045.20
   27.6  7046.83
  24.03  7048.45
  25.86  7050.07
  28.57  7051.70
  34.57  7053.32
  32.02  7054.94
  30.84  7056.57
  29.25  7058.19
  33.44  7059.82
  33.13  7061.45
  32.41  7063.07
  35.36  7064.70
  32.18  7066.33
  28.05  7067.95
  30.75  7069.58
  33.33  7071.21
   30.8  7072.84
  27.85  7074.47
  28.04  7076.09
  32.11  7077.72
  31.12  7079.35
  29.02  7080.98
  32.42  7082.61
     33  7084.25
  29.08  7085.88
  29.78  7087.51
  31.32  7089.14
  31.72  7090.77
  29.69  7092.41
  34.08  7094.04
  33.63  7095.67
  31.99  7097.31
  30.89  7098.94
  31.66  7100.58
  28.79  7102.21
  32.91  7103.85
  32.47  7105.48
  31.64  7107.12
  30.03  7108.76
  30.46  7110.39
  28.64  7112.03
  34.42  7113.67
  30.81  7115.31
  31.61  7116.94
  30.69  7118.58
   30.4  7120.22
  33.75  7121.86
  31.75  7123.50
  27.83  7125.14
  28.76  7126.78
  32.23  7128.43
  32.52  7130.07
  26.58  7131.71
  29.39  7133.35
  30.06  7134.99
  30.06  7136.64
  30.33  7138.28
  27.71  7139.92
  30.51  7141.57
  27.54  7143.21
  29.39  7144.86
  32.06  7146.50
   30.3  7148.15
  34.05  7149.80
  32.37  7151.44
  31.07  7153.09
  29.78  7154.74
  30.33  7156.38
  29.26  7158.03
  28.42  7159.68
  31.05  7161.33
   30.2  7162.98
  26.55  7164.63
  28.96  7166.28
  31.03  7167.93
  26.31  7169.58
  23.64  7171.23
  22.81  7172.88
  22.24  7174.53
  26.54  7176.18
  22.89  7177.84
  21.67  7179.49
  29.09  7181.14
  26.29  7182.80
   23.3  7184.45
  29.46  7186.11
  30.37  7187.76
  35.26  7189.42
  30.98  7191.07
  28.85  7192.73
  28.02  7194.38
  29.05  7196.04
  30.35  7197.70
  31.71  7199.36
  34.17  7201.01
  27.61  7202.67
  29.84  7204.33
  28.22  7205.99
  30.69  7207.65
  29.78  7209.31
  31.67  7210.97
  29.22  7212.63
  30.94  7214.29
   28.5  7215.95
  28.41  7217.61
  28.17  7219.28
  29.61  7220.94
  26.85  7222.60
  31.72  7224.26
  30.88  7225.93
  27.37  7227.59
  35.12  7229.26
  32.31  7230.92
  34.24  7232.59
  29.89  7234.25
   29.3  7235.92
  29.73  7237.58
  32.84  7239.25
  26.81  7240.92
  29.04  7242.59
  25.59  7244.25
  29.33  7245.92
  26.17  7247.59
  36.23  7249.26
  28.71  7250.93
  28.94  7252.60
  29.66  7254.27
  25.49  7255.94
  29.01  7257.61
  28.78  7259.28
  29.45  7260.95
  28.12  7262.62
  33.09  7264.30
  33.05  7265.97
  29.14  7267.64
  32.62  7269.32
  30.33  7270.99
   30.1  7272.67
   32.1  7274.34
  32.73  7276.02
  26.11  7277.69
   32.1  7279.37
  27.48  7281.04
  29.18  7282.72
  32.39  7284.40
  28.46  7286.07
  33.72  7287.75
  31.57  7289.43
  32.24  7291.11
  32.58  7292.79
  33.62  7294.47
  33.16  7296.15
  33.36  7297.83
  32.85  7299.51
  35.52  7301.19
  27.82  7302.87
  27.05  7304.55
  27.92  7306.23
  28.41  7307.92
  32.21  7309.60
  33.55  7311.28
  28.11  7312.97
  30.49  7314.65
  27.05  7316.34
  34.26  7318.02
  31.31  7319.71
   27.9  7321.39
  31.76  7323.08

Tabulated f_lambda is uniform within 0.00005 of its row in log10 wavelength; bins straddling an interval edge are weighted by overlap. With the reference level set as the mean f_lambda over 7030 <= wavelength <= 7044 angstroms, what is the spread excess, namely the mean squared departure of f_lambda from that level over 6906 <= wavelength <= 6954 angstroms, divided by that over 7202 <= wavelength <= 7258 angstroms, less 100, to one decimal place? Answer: -99.2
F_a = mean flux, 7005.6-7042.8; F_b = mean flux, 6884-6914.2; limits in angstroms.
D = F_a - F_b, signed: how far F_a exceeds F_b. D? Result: 1.2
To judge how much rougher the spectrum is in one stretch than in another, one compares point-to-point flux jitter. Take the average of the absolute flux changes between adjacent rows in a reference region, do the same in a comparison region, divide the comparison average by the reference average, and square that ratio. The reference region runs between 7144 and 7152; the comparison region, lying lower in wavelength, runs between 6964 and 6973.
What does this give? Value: 1.4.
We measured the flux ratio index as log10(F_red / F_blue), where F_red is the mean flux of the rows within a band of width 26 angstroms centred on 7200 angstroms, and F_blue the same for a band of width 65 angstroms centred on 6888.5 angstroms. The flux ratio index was 0.016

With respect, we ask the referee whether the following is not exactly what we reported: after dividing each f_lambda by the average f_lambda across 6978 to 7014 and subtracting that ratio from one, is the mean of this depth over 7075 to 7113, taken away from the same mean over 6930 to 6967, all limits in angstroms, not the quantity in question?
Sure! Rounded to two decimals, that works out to 0.04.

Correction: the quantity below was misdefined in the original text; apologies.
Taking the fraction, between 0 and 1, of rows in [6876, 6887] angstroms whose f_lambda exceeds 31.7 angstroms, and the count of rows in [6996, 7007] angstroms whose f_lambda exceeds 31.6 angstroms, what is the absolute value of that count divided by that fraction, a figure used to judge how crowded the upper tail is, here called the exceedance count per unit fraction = 10.5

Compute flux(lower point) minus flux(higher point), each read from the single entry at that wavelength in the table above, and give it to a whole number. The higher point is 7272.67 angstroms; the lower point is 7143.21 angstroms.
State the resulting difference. -3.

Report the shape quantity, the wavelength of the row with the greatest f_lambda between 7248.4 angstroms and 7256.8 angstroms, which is 7249.26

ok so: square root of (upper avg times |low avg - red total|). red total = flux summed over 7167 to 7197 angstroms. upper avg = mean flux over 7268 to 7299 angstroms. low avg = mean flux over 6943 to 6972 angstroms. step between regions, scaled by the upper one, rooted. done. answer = 120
